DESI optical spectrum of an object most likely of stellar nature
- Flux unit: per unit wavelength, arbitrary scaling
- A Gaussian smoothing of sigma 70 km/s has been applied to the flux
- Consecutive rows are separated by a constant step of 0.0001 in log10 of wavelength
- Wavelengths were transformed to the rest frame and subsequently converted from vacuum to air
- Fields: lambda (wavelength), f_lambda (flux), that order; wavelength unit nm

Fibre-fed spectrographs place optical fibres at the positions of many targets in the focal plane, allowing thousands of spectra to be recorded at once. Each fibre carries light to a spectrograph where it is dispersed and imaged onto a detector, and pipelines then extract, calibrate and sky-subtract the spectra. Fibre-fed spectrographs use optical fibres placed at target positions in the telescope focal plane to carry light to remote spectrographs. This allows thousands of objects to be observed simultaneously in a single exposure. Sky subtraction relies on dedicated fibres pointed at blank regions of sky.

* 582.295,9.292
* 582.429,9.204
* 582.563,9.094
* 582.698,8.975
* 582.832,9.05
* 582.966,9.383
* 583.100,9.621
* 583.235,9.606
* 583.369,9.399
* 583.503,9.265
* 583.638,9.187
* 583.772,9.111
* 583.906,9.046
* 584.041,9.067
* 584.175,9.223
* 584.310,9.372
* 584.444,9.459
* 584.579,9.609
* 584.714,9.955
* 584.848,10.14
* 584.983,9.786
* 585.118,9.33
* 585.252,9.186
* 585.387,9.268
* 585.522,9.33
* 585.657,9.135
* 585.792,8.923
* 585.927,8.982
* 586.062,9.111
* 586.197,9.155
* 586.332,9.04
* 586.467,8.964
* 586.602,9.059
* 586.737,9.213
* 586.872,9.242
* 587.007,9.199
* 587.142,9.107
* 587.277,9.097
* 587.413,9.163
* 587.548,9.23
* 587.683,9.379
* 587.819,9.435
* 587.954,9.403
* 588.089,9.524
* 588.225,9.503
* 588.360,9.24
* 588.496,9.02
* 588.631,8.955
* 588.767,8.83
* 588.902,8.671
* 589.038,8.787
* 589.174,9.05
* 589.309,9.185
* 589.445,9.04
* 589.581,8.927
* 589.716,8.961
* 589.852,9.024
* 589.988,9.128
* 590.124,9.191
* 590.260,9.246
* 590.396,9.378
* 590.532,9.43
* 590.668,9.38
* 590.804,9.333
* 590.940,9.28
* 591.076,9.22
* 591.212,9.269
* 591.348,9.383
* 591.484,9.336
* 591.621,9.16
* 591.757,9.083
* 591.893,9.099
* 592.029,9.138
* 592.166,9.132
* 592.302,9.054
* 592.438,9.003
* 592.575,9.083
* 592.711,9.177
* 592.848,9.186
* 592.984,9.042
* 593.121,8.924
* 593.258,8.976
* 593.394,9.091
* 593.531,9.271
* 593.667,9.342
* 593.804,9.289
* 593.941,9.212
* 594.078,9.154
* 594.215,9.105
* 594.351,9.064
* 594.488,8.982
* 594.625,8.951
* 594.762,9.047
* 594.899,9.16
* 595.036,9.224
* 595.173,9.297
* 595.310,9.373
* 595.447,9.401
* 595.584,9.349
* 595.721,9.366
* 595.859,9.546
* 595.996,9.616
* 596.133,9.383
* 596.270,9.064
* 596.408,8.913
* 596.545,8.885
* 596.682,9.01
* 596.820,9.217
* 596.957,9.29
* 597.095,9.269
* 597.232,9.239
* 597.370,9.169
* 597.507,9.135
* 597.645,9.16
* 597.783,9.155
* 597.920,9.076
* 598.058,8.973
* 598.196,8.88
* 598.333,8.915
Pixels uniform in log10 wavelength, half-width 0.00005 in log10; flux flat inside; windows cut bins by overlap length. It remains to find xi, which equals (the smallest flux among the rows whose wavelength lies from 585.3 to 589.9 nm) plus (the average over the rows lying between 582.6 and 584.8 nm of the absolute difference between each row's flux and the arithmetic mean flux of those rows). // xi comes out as 8.89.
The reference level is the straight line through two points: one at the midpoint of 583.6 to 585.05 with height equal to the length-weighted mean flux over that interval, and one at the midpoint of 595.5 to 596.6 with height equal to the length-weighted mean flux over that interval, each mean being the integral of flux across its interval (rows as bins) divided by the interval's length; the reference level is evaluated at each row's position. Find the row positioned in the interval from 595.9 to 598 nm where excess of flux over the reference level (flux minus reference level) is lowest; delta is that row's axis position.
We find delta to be 596.545 nm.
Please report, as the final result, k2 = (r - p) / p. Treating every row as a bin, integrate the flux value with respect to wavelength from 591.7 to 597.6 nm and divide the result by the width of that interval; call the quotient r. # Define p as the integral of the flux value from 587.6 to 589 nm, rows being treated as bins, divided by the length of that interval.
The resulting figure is -0.0019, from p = 9.19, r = 9.17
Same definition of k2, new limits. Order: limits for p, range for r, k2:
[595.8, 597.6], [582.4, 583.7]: 0.0072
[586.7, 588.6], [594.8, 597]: -0.0013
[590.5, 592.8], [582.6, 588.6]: 0.0081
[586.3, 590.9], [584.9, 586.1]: 0.0085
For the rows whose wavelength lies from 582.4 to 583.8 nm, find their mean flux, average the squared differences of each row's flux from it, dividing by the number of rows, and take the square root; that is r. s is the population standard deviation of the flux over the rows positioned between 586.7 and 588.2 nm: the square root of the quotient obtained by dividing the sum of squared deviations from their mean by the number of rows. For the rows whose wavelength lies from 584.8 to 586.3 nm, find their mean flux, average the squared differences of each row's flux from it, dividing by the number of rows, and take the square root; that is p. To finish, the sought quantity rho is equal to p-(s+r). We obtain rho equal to 0.00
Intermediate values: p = 0.34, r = 0.21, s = 0.135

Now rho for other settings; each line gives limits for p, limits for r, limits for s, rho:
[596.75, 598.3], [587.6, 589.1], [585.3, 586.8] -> -0.30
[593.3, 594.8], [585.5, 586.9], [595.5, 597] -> -0.23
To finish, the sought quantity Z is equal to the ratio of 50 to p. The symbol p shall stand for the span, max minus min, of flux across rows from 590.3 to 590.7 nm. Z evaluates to 962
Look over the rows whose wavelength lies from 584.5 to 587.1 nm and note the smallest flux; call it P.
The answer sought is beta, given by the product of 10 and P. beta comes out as 89.2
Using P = 8.923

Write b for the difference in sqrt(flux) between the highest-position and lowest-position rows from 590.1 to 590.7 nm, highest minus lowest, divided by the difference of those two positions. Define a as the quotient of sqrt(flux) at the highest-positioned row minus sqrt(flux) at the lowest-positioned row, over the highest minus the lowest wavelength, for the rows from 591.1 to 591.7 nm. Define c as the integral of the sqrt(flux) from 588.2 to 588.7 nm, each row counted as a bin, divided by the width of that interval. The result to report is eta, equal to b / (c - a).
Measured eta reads 0.019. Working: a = -0.04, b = 0.057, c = 3.03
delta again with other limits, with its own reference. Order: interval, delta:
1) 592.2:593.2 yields 593.121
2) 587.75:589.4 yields 588.902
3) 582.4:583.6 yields 582.698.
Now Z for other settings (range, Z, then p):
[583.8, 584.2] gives 282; 0.177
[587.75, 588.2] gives 413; 0.121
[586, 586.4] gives 435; 0.115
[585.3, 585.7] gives 256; 0.195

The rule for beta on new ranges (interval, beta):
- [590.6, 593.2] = 89.2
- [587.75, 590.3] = 86.7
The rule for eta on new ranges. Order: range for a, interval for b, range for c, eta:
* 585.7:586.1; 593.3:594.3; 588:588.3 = 0.001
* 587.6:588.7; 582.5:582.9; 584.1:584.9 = -0.009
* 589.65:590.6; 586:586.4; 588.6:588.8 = -0.015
